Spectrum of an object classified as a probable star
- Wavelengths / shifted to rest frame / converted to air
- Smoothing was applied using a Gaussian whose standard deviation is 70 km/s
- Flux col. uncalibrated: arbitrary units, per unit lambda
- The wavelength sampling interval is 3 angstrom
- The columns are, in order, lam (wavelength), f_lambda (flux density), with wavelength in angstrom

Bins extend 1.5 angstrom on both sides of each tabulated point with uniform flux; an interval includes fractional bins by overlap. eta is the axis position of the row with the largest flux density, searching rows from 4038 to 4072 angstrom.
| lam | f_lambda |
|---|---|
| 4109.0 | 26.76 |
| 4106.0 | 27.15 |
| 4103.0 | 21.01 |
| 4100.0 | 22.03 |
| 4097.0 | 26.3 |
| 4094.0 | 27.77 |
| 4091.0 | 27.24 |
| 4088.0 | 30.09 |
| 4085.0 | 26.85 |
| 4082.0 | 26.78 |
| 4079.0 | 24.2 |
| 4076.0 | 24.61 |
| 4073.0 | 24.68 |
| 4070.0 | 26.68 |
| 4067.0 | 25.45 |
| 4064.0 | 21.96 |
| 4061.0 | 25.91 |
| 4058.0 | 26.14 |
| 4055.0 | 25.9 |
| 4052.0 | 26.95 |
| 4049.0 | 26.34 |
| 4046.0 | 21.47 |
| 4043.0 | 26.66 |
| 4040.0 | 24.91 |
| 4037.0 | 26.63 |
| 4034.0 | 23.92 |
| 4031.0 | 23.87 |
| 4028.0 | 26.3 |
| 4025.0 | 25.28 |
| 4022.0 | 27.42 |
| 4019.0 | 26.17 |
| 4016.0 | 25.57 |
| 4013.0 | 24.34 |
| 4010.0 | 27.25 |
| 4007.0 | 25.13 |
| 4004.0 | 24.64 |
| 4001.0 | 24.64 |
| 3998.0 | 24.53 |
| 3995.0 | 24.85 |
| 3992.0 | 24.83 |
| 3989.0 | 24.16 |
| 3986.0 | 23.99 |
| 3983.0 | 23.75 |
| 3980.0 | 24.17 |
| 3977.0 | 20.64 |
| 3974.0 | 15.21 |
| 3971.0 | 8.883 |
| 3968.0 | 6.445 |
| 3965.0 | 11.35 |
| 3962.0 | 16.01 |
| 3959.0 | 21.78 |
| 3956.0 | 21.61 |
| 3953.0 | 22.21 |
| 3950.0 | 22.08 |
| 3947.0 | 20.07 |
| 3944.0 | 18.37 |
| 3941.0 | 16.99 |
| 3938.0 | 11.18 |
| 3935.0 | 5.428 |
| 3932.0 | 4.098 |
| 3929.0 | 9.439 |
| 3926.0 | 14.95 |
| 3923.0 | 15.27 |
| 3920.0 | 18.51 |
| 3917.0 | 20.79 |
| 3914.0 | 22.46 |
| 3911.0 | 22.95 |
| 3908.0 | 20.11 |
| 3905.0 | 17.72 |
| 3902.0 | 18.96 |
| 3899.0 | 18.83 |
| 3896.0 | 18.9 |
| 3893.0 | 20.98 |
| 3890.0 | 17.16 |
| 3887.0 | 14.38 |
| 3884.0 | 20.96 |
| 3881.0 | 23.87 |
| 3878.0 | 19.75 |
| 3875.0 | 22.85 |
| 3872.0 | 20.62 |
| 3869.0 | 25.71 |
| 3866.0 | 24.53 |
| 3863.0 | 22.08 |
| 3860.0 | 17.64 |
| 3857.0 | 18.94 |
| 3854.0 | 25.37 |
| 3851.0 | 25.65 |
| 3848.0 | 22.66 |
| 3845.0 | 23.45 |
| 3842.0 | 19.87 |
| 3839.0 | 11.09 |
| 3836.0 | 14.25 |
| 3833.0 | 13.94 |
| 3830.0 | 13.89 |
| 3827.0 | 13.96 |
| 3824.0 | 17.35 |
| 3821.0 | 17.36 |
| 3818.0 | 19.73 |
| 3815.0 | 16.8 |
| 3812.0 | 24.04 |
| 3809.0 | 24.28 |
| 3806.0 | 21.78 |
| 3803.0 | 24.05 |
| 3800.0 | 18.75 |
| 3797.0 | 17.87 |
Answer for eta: 4052.0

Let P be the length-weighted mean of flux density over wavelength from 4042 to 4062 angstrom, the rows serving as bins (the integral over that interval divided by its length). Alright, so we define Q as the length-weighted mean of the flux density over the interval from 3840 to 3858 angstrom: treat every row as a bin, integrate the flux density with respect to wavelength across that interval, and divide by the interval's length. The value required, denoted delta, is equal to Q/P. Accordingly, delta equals 0.88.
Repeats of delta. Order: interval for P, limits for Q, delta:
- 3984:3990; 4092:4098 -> 1.13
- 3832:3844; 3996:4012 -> 1.66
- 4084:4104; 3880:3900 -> 0.74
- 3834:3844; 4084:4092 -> 1.83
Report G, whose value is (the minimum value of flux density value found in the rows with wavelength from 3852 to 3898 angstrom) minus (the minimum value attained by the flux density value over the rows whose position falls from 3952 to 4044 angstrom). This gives 7.9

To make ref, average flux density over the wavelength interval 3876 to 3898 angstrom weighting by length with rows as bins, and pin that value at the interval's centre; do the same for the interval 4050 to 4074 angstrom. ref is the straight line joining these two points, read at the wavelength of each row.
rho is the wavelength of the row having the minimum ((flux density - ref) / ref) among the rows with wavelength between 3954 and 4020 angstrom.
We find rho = 3968.0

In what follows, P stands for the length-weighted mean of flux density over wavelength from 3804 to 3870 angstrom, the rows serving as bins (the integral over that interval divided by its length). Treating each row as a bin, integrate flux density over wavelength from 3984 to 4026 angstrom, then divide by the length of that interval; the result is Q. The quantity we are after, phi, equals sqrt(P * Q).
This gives 22.3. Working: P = 19.7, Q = 25.2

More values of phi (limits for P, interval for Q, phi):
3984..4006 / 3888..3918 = 22.0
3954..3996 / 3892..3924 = 19.4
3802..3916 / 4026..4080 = 22.4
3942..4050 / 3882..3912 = 20.7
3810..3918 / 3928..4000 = 18.7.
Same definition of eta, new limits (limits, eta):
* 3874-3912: 3881.0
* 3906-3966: 3911.0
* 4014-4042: 4022.0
